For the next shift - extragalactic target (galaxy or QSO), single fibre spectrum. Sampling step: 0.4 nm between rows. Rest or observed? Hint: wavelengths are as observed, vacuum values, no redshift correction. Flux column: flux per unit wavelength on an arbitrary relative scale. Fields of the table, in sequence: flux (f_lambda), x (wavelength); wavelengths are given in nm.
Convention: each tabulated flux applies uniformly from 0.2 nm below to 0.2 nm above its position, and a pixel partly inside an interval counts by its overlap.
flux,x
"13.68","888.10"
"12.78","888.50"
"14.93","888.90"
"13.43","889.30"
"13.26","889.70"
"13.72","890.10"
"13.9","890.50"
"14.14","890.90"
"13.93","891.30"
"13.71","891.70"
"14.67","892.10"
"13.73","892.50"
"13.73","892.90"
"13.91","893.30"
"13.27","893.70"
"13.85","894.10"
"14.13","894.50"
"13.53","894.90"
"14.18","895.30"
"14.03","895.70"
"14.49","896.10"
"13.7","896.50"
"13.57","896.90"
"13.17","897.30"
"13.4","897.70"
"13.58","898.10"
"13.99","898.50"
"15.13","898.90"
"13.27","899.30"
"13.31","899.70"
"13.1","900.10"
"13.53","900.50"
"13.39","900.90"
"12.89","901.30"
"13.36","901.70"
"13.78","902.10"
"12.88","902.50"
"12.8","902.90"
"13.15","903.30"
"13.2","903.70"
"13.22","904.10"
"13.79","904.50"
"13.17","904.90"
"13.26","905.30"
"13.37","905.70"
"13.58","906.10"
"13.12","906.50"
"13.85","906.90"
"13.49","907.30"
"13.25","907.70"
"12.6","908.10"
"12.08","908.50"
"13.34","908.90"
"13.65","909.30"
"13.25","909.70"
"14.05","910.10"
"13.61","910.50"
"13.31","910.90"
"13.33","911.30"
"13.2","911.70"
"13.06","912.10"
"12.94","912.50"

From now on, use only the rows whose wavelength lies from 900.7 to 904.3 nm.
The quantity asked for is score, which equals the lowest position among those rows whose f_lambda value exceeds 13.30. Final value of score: 900.90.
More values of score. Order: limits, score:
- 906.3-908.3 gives 906.90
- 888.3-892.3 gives 888.90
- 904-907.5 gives 904.50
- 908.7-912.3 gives 908.90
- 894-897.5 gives 894.10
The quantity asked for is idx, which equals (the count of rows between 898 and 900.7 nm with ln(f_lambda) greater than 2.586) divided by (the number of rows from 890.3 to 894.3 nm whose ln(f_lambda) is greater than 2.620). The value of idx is 0.8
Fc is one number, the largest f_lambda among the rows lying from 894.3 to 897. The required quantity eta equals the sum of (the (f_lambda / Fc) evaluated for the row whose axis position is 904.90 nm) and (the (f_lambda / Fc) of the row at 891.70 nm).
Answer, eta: 1.86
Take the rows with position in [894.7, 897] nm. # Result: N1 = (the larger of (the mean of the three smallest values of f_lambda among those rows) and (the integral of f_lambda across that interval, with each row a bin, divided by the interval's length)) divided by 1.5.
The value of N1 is 9.29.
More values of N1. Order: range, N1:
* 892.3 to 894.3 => 9.13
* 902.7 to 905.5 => 8.82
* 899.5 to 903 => 8.83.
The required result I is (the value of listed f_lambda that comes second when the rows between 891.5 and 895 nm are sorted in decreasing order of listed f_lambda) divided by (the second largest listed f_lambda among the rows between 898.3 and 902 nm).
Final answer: 1.01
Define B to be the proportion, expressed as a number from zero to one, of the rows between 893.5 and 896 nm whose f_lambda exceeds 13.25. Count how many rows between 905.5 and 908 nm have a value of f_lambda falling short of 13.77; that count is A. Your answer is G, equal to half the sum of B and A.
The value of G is 3.0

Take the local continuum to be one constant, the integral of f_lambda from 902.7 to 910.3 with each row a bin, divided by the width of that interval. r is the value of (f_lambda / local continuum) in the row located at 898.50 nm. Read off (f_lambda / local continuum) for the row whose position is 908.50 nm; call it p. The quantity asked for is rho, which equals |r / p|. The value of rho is 1.16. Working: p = 0.91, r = 1.05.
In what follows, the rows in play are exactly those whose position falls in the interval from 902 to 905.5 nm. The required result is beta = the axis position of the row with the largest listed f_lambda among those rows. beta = 904.50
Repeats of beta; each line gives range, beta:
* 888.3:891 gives 888.90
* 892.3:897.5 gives 896.10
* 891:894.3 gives 892.10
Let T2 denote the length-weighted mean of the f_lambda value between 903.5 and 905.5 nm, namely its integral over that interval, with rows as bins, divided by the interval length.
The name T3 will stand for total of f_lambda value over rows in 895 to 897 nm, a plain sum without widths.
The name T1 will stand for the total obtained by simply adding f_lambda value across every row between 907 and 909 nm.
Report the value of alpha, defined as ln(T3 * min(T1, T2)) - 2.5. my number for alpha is 4.34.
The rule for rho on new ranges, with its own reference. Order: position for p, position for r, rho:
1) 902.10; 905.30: 0.96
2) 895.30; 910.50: 0.96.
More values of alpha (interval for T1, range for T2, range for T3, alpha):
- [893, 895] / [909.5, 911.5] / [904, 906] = 4.31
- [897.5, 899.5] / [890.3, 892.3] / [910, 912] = 4.36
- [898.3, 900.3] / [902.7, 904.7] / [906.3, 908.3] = 4.28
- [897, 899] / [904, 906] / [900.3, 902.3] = 4.30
